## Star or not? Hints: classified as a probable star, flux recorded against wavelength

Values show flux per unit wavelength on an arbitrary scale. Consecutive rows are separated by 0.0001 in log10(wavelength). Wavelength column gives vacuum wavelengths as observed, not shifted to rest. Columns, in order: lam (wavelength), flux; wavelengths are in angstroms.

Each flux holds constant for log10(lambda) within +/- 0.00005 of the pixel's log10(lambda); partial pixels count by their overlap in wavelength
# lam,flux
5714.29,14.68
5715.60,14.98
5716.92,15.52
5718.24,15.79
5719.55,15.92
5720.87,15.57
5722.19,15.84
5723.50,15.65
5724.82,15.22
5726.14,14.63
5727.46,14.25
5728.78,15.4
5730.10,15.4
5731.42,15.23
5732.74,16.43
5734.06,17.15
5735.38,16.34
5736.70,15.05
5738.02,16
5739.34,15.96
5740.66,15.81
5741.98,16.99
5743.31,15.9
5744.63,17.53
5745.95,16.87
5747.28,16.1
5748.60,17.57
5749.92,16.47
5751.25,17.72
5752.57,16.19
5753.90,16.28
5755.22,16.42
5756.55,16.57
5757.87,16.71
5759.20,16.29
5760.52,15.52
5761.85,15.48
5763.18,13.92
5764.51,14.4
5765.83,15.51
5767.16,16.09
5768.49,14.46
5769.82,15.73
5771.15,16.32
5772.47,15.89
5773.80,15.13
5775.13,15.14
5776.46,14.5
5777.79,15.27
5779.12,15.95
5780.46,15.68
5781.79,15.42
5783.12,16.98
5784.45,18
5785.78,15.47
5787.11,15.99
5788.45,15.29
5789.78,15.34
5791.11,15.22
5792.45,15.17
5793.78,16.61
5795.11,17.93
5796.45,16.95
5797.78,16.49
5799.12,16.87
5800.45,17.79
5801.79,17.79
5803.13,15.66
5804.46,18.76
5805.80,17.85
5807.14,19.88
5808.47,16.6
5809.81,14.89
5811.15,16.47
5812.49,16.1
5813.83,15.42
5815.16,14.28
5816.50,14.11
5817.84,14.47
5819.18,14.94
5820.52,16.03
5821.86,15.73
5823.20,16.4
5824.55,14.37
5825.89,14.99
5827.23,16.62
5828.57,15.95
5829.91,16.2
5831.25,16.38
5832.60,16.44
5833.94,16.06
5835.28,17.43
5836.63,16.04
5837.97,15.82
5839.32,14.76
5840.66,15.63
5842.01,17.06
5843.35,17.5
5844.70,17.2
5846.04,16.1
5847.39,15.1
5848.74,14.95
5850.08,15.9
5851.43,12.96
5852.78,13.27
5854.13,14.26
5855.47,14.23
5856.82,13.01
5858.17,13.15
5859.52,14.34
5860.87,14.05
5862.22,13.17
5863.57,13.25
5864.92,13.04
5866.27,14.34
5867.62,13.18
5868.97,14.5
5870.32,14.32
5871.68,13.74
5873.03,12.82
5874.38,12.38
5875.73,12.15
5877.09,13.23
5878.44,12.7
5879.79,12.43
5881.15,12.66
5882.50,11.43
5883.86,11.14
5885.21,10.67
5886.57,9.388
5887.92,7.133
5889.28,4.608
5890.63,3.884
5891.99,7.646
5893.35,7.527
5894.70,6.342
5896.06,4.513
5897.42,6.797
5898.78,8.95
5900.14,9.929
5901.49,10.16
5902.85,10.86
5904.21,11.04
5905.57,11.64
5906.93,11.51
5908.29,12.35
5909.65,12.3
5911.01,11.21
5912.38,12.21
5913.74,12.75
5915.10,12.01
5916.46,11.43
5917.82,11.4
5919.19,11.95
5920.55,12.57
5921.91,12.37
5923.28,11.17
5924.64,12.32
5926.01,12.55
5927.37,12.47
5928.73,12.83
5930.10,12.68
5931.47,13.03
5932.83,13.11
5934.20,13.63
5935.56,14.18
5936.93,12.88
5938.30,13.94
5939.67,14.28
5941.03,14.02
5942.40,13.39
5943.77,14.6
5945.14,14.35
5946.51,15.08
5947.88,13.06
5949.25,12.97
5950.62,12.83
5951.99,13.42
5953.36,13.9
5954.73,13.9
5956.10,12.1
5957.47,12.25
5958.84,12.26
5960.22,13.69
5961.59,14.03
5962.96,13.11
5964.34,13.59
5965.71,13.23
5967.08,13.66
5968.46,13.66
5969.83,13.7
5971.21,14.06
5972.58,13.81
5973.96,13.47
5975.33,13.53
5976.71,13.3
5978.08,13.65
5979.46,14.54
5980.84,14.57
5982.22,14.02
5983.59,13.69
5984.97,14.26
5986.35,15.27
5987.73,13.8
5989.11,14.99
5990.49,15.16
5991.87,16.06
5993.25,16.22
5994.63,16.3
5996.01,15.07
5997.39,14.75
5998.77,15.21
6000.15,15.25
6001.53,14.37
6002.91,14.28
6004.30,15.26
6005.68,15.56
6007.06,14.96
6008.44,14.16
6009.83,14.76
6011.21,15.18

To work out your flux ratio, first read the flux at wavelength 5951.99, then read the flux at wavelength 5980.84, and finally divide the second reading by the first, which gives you 1.09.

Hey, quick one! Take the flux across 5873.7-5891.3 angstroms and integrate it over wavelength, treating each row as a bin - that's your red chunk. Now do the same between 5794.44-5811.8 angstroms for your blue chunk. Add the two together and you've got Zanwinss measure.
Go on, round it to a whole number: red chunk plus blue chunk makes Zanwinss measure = 480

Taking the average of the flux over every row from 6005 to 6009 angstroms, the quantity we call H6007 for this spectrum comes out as 14.9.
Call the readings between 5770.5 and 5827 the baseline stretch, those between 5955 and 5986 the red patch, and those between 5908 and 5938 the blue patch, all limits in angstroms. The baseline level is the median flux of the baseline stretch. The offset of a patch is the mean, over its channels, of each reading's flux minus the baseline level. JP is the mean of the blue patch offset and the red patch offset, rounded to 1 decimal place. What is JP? -2.8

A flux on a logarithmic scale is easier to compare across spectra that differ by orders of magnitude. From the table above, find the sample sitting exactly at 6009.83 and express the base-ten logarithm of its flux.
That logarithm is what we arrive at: 1.17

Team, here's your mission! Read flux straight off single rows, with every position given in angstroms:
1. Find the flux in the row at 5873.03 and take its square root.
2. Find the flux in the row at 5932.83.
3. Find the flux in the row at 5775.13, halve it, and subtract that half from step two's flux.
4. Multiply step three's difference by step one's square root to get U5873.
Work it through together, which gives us 20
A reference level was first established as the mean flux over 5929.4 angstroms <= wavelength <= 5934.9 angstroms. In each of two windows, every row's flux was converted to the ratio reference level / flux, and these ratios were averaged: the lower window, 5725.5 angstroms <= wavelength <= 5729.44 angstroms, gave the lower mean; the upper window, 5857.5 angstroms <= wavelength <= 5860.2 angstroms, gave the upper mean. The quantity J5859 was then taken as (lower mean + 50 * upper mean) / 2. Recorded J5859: 24.3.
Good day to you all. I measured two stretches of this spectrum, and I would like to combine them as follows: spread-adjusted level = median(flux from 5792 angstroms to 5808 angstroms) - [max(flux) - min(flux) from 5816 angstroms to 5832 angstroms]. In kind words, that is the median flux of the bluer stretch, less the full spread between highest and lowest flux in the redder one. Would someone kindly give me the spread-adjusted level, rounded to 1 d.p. 14.9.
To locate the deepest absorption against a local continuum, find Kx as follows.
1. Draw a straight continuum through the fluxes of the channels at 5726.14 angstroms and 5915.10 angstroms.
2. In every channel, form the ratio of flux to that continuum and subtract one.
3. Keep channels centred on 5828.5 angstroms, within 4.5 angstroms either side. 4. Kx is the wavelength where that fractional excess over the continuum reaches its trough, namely 5824.55 angstroms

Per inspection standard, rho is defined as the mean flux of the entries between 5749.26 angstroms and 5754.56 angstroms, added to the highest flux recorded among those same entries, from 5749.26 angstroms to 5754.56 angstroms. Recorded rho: 34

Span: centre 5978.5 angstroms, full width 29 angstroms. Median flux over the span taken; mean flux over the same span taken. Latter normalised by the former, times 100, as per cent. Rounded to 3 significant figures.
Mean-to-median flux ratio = 102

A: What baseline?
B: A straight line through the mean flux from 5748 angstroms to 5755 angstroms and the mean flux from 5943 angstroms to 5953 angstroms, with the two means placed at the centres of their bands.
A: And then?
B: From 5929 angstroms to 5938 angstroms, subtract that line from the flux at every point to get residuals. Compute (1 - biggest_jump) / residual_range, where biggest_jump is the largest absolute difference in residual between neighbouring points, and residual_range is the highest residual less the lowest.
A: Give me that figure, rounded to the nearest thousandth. -0.176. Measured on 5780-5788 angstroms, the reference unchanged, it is -0.576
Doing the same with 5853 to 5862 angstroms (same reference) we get -0.154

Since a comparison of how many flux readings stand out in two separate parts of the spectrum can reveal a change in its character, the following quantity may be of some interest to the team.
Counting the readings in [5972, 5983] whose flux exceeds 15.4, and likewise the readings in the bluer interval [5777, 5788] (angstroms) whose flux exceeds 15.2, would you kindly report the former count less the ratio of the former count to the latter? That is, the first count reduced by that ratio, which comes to 0.0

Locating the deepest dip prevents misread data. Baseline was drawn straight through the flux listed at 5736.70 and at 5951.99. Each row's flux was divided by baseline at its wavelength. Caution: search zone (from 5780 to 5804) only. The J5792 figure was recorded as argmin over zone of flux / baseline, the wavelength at 5792.45 angstroms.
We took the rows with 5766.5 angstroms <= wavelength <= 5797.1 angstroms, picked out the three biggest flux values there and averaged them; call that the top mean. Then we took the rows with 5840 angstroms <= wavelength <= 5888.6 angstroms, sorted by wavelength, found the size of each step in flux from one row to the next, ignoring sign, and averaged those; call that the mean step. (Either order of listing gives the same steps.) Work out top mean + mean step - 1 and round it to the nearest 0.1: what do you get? 17.4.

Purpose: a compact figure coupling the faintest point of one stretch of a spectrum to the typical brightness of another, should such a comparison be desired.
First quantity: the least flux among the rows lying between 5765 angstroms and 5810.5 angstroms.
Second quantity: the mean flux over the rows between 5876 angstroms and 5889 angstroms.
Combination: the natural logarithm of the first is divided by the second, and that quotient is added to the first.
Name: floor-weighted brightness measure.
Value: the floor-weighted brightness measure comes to 14.70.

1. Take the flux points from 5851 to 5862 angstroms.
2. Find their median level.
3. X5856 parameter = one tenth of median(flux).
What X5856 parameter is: 1.37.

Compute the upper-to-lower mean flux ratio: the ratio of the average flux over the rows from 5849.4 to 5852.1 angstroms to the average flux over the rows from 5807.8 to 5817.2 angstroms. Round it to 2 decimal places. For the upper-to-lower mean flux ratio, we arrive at 0.94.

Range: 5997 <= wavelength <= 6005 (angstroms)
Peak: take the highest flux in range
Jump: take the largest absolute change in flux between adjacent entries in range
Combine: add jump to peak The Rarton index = 16.2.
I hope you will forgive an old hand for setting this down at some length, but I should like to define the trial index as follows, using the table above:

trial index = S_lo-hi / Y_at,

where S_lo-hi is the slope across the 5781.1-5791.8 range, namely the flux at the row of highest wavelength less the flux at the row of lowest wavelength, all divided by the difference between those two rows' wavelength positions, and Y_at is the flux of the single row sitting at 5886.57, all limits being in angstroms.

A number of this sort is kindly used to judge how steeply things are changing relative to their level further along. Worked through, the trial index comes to -0.002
